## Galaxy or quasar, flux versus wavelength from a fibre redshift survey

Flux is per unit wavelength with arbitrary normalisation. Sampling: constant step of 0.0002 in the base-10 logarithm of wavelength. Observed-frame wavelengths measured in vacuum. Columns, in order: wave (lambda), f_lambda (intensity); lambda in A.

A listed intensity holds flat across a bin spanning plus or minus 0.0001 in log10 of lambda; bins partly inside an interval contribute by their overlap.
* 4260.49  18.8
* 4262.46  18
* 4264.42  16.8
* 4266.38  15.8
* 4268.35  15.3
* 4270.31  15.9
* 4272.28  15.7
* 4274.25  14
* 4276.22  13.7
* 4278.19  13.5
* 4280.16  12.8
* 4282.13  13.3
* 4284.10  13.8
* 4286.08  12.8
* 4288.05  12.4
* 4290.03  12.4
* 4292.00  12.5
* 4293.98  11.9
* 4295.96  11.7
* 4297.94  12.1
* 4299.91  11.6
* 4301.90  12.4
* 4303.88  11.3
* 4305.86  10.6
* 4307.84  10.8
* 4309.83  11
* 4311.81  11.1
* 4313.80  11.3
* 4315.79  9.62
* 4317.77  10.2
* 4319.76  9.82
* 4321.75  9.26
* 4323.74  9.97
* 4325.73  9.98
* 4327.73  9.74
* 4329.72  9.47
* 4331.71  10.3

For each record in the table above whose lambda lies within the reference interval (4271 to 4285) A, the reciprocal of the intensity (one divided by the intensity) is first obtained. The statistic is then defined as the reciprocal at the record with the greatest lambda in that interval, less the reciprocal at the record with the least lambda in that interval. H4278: 0.0088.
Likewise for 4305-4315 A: -0.0058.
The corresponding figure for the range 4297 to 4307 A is 0.0117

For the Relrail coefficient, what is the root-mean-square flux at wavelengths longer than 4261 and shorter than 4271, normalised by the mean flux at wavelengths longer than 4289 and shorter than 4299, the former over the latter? 1.35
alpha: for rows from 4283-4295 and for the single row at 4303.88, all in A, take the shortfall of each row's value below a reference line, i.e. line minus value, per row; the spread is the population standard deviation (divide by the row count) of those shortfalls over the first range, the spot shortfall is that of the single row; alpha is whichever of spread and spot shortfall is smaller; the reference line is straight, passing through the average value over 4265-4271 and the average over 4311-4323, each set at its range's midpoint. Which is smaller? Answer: 0.32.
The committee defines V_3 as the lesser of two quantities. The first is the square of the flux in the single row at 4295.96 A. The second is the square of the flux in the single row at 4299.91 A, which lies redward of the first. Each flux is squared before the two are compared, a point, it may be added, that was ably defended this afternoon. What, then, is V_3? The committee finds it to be 135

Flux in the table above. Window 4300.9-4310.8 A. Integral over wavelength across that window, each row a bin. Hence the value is 111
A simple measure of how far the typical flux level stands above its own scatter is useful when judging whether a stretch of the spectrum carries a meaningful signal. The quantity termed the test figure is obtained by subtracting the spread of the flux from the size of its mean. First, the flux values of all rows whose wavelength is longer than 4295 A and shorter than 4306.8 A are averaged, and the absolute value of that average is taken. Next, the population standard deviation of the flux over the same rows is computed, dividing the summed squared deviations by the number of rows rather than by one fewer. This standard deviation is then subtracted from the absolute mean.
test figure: 11.0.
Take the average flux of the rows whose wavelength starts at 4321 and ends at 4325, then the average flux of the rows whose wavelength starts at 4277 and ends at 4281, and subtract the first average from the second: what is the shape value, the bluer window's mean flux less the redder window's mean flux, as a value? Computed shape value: 3.5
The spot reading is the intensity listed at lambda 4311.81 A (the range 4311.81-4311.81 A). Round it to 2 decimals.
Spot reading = 11.10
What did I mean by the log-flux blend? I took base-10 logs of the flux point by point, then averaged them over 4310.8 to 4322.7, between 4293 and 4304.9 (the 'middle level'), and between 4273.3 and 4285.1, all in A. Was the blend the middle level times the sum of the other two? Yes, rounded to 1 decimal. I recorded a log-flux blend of 2.3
